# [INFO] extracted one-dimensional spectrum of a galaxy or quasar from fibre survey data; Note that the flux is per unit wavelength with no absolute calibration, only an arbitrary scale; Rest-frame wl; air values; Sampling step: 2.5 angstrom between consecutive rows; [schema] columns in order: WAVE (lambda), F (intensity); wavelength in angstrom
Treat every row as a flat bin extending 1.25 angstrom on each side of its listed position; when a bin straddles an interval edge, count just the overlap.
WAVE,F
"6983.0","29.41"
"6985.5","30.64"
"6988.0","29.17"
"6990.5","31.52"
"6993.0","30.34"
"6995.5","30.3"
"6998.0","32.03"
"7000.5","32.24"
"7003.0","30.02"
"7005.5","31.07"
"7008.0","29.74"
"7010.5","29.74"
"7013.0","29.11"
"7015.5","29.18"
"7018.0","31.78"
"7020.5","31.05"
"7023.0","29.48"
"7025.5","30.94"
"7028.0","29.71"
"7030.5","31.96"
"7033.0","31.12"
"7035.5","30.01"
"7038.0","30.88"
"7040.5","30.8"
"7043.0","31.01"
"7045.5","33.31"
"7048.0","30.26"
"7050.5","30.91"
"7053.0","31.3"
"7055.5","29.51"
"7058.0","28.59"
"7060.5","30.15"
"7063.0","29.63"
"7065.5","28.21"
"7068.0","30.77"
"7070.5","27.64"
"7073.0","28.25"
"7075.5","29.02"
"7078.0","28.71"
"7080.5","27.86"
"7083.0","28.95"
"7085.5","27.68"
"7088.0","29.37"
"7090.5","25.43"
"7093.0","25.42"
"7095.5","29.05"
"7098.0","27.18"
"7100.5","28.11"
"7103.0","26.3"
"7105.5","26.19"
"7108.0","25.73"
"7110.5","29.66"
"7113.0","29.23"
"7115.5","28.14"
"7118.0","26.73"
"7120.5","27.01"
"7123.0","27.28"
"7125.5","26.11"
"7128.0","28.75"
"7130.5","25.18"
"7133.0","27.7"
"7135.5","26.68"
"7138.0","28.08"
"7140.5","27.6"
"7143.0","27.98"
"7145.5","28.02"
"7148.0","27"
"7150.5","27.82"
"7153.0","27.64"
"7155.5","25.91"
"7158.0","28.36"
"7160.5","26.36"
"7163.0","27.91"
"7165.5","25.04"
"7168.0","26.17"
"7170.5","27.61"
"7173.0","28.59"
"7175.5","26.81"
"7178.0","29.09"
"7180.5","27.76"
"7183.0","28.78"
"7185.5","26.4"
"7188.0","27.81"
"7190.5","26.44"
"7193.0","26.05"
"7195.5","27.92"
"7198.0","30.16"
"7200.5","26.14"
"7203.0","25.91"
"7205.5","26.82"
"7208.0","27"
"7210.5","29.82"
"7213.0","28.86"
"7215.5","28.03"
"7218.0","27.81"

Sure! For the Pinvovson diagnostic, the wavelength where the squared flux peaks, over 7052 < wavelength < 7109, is 7053.0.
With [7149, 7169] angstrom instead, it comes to 7158.0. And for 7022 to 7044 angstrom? 7030.5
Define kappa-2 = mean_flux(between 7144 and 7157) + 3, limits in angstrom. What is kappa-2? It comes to 30.3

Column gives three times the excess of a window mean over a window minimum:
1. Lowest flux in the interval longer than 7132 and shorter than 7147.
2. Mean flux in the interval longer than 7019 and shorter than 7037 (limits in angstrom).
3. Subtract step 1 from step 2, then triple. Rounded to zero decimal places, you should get 12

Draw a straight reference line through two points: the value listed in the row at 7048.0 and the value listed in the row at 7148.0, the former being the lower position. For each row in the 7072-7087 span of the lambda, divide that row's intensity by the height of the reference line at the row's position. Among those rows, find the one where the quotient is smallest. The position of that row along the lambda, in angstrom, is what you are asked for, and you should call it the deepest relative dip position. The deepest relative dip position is 7085.5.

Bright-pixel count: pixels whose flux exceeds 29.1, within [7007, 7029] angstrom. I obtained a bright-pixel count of 9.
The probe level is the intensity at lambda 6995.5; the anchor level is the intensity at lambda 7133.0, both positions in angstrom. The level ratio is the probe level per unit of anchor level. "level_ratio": 1.09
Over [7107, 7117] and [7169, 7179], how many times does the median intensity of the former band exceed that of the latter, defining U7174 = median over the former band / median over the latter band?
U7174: 1.02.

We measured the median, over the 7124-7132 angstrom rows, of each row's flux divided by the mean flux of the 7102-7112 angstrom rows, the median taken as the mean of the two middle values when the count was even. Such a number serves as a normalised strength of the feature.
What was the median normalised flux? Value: 0.97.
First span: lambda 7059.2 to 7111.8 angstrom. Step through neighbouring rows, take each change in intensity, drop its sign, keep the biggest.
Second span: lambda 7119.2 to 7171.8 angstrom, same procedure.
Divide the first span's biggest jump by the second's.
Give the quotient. 1.1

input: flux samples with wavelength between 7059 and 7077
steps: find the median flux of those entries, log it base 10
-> 1.46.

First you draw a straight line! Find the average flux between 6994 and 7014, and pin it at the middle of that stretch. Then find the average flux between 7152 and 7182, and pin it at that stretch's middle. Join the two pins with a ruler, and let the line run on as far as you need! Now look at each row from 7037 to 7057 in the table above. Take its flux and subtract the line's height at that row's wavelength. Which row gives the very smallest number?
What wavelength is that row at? 7055.5 angstrom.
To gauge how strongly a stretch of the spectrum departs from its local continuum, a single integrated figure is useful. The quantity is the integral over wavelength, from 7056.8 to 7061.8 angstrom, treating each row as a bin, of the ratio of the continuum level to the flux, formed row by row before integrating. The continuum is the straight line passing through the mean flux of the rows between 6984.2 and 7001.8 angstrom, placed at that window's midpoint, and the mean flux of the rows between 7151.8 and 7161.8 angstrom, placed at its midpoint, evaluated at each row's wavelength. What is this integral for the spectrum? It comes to 5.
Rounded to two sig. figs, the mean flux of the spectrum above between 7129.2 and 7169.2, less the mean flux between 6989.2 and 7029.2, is -3.4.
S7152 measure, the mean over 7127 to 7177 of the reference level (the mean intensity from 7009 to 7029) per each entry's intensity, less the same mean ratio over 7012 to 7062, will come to 0.12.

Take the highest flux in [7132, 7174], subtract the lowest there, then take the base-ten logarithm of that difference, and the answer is 0.55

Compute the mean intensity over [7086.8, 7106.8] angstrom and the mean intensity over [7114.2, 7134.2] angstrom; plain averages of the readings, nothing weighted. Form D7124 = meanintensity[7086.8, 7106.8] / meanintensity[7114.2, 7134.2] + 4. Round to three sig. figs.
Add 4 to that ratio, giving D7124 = 5.00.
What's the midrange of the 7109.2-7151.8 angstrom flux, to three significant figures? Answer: 27.4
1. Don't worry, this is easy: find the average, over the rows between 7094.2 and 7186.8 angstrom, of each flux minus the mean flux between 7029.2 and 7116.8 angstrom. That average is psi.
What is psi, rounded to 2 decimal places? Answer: -1.63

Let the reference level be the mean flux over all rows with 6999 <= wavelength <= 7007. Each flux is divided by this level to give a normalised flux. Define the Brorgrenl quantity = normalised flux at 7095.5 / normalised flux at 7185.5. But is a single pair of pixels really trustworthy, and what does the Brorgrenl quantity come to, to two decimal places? 1.10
